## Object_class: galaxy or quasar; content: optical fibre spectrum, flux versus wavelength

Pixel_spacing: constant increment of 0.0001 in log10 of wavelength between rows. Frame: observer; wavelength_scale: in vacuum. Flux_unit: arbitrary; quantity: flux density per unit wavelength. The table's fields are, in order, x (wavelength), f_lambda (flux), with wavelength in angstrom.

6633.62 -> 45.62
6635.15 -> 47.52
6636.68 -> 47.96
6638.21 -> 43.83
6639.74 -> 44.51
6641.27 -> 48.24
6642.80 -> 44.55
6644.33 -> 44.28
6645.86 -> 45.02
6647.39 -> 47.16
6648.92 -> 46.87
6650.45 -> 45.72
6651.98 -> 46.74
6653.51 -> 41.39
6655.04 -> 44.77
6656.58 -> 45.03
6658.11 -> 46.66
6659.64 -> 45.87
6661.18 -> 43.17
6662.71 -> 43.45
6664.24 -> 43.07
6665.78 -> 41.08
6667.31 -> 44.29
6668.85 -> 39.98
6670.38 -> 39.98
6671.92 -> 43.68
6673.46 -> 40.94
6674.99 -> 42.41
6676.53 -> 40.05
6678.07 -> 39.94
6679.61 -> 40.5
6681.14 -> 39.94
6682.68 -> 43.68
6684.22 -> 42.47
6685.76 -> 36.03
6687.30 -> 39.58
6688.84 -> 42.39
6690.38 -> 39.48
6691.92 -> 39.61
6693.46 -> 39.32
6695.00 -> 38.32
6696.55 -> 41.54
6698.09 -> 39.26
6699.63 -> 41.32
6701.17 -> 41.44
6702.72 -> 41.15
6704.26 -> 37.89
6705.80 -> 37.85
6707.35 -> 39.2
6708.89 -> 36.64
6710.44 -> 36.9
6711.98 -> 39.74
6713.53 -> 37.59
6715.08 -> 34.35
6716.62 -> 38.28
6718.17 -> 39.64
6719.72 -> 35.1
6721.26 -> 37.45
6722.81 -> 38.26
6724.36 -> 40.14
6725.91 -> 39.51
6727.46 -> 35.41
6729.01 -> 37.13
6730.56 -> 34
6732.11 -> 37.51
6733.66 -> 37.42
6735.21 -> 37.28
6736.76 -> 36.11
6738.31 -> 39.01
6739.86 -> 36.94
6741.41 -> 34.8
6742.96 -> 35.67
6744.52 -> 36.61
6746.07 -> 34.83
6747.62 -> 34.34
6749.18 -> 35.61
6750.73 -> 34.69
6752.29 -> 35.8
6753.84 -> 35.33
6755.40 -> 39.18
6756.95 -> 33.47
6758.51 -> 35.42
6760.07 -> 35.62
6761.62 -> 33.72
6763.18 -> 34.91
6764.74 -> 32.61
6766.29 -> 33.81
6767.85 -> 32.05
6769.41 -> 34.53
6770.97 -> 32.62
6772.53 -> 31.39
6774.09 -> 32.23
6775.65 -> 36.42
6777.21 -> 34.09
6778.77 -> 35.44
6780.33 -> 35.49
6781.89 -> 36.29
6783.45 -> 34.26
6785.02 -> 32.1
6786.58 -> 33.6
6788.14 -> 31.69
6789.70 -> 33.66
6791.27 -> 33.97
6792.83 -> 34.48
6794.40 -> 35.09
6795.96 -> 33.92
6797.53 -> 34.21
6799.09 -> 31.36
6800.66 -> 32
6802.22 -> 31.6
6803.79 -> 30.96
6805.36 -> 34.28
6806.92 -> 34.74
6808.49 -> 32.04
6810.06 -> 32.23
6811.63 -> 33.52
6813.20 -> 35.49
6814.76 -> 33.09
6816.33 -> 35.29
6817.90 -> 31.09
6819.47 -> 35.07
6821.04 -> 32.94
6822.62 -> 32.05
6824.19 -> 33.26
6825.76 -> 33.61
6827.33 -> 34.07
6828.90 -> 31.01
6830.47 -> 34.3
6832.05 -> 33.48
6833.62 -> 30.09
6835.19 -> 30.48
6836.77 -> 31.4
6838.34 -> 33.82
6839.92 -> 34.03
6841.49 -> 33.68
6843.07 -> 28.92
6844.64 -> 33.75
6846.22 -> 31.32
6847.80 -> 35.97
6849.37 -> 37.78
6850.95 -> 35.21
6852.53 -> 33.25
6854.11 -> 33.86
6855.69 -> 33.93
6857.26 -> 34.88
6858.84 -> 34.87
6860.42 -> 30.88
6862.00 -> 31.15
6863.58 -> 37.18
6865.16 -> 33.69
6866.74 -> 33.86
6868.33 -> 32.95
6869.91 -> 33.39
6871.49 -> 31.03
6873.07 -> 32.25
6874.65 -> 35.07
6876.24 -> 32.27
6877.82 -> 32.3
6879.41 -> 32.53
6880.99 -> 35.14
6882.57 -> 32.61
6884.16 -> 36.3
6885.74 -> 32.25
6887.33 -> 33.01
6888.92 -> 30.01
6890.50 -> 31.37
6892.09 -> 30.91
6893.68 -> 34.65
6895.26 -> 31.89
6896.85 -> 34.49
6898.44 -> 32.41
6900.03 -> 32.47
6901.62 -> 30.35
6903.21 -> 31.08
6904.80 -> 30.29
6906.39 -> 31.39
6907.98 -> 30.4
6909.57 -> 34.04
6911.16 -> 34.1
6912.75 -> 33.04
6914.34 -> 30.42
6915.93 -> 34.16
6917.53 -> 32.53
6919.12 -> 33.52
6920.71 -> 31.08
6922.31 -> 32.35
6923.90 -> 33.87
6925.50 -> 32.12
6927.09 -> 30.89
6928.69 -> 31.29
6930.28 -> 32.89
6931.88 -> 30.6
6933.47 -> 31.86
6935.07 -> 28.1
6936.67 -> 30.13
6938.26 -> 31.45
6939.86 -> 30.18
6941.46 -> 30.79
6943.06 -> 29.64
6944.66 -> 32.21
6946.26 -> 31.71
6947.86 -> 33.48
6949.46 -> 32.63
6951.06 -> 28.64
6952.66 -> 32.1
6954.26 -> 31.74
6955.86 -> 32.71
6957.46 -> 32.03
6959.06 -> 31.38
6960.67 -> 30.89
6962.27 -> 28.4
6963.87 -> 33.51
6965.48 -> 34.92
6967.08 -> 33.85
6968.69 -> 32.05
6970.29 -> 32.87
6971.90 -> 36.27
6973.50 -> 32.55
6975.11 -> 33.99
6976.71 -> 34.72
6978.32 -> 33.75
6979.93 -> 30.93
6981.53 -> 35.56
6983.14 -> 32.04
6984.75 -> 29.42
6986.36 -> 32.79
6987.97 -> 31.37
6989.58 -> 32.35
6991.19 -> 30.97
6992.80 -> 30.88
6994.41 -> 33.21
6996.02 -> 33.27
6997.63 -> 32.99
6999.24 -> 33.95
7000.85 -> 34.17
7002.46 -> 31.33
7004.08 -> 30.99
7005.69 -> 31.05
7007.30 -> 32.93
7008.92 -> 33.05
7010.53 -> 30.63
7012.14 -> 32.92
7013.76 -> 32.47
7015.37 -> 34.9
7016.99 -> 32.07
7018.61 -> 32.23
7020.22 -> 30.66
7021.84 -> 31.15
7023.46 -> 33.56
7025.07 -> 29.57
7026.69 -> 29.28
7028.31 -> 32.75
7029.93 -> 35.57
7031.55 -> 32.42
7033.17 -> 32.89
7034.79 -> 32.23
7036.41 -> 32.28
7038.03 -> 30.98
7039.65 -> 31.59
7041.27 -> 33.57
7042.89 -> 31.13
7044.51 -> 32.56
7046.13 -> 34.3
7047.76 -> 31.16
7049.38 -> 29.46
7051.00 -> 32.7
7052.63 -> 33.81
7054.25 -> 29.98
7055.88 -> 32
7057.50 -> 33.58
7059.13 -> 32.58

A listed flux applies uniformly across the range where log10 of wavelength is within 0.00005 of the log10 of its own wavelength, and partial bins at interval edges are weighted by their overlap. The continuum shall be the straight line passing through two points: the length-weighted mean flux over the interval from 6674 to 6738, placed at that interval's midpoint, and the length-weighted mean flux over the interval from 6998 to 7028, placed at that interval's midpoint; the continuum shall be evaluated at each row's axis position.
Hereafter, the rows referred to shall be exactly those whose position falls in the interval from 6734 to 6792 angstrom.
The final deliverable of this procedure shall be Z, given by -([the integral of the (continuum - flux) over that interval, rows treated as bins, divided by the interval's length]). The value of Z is -2.8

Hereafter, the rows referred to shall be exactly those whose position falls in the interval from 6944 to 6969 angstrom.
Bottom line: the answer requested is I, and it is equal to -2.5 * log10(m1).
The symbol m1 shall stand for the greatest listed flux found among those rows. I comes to -3.86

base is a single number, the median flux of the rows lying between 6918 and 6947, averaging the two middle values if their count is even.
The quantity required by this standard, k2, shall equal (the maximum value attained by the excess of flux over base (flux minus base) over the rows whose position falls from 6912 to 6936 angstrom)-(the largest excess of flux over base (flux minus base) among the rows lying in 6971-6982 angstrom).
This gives -2.1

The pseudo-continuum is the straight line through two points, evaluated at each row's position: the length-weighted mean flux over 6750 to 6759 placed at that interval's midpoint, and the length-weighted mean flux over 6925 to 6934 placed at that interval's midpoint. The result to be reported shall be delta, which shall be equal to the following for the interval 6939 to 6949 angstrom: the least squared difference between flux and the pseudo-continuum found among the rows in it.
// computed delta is 0.24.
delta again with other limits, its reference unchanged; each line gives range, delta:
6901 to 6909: 0.57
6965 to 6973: 1.80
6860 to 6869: 0.01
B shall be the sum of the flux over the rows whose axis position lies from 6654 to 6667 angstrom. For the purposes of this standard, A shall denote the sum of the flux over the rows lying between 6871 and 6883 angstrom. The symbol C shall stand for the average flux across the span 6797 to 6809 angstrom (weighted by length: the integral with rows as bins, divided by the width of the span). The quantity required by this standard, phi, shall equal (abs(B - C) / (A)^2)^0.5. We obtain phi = 0.0680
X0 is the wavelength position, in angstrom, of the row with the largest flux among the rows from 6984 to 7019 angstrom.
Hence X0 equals 7015.37 angstrom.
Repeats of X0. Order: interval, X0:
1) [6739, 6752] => 6739.86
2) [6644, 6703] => 6647.39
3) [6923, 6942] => 6923.90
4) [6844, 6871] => 6849.37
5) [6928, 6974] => 6971.90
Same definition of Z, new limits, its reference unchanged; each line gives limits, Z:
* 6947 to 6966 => -1.5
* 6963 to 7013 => 0.1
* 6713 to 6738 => -1.2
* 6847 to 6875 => -1.5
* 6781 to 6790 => -3.5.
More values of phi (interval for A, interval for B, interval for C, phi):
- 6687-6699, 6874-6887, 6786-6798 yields 0.0479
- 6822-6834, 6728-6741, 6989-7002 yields 0.0619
